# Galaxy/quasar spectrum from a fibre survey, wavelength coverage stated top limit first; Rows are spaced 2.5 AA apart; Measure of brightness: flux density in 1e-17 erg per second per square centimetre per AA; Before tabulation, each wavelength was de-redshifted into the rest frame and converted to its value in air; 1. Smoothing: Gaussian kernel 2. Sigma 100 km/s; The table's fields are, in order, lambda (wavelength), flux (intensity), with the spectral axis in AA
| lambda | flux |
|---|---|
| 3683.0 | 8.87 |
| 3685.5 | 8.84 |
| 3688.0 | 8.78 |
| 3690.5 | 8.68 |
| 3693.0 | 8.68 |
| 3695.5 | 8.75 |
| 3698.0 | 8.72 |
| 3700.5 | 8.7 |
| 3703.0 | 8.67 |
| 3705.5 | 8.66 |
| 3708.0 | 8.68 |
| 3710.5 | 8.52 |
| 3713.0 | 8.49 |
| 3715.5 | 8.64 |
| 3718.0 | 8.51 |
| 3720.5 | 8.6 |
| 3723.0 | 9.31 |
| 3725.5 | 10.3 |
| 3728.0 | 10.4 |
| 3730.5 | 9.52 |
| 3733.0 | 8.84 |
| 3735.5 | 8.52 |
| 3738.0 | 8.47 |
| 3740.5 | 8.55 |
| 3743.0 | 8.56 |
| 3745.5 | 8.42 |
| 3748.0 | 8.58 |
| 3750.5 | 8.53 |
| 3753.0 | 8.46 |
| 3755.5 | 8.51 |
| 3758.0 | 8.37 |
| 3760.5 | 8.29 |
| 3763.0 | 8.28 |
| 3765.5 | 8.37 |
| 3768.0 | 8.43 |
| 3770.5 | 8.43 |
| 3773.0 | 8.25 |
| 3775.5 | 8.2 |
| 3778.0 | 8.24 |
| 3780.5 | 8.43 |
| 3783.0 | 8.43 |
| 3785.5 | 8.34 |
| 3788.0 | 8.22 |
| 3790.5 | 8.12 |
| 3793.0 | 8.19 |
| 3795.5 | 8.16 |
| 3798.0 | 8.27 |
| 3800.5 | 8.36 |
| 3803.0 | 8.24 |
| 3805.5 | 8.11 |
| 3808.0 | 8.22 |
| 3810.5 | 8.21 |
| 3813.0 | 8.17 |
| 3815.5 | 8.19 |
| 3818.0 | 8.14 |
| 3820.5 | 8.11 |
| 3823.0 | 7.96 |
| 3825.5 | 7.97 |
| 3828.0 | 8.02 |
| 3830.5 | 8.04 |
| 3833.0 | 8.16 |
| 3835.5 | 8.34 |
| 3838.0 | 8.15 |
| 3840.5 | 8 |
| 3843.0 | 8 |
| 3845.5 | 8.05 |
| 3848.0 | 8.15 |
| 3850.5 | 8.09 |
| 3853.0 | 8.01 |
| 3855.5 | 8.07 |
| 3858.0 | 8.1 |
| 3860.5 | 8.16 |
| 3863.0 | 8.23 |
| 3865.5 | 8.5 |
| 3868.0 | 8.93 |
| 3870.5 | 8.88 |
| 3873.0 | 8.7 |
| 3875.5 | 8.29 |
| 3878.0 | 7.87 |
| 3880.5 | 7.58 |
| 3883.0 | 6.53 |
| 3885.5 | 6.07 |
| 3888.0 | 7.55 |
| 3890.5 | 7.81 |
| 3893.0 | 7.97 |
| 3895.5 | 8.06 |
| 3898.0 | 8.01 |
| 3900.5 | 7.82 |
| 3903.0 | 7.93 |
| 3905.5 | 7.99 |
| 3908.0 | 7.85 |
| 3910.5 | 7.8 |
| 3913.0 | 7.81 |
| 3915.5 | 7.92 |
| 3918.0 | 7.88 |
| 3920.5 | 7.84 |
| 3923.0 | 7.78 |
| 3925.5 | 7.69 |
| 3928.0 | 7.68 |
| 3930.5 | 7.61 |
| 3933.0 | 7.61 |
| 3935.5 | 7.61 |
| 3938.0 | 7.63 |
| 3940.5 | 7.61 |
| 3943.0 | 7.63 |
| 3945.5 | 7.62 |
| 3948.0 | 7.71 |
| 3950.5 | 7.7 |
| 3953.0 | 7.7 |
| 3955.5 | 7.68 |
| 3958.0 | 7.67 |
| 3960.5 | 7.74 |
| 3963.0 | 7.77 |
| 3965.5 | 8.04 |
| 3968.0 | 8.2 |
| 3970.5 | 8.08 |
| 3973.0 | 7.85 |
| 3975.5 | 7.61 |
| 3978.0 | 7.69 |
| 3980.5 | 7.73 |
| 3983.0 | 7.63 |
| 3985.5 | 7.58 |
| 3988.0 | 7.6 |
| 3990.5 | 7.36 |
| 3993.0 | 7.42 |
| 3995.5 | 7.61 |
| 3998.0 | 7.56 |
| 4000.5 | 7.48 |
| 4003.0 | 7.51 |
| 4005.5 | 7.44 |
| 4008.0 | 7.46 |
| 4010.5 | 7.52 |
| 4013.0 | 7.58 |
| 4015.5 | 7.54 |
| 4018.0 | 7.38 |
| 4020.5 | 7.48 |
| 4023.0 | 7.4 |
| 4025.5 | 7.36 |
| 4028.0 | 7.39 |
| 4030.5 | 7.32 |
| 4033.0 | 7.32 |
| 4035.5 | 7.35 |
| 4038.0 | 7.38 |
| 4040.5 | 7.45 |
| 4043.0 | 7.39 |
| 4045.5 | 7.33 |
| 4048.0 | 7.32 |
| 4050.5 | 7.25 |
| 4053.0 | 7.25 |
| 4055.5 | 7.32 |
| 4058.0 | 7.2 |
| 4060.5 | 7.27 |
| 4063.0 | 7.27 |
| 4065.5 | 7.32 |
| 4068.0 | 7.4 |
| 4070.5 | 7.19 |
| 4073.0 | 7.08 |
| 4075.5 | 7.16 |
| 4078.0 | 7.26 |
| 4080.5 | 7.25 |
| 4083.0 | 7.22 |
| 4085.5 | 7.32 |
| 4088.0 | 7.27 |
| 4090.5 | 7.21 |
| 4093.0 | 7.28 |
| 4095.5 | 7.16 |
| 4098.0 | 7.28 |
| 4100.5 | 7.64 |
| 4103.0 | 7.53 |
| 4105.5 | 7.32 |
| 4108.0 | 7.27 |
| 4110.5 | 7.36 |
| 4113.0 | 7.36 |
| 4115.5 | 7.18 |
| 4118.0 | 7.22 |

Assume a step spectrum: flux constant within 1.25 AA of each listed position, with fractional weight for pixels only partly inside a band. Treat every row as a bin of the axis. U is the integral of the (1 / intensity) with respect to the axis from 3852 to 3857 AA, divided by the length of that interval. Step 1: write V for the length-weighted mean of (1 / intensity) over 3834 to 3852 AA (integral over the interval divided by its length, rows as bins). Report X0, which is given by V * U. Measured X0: 0.0153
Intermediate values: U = 0.124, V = 0.123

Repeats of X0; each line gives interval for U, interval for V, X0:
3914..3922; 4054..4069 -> 0.0174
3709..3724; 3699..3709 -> 0.0133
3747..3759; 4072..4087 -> 0.0163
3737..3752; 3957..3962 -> 0.0152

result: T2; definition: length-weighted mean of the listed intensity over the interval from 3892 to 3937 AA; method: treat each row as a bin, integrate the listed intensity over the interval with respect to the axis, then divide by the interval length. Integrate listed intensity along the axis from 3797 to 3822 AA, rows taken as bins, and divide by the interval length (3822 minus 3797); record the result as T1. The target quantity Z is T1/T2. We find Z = 1.05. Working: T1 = 8.20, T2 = 7.8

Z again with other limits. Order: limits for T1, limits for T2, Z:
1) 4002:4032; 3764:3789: 0.89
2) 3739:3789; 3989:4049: 1.13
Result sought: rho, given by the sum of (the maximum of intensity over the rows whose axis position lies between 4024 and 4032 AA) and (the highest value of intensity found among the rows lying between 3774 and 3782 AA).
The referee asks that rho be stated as 15.8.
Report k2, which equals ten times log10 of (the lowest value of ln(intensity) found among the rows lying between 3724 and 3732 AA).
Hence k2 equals 3.53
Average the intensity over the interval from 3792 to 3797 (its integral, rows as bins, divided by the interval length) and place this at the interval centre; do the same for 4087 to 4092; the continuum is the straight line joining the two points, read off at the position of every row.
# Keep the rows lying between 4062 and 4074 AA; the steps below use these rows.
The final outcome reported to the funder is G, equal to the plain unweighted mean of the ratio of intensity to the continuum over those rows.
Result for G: 0.99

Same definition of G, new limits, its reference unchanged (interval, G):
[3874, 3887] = 0.92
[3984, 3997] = 0.99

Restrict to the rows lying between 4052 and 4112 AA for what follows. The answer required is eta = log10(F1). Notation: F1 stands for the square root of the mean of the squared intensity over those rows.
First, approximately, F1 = 7.29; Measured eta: 0.862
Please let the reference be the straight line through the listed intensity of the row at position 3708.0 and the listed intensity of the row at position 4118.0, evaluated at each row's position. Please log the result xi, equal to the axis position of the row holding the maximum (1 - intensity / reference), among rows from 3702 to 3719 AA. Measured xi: 3713.0 AA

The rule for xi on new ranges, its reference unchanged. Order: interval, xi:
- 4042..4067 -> 4058.0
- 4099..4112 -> 4108.0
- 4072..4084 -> 4073.0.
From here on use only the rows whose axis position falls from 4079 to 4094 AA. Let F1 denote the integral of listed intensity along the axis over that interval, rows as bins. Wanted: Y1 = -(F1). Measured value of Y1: -109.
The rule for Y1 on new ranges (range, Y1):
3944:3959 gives -115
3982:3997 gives -113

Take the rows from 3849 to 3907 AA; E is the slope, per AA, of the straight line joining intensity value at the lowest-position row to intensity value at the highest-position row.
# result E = -0.002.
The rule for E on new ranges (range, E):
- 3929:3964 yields 0.005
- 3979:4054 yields -0.007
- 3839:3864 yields 0.010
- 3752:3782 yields -0.001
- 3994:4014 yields -0.002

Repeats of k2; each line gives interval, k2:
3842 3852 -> 3.18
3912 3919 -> 3.13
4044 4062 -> 2.95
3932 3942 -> 3.07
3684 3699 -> 3.35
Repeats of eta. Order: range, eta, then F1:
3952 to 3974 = 0.895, 7.86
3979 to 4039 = 0.874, 7.48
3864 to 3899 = 0.900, 7.95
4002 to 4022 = 0.874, 7.49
